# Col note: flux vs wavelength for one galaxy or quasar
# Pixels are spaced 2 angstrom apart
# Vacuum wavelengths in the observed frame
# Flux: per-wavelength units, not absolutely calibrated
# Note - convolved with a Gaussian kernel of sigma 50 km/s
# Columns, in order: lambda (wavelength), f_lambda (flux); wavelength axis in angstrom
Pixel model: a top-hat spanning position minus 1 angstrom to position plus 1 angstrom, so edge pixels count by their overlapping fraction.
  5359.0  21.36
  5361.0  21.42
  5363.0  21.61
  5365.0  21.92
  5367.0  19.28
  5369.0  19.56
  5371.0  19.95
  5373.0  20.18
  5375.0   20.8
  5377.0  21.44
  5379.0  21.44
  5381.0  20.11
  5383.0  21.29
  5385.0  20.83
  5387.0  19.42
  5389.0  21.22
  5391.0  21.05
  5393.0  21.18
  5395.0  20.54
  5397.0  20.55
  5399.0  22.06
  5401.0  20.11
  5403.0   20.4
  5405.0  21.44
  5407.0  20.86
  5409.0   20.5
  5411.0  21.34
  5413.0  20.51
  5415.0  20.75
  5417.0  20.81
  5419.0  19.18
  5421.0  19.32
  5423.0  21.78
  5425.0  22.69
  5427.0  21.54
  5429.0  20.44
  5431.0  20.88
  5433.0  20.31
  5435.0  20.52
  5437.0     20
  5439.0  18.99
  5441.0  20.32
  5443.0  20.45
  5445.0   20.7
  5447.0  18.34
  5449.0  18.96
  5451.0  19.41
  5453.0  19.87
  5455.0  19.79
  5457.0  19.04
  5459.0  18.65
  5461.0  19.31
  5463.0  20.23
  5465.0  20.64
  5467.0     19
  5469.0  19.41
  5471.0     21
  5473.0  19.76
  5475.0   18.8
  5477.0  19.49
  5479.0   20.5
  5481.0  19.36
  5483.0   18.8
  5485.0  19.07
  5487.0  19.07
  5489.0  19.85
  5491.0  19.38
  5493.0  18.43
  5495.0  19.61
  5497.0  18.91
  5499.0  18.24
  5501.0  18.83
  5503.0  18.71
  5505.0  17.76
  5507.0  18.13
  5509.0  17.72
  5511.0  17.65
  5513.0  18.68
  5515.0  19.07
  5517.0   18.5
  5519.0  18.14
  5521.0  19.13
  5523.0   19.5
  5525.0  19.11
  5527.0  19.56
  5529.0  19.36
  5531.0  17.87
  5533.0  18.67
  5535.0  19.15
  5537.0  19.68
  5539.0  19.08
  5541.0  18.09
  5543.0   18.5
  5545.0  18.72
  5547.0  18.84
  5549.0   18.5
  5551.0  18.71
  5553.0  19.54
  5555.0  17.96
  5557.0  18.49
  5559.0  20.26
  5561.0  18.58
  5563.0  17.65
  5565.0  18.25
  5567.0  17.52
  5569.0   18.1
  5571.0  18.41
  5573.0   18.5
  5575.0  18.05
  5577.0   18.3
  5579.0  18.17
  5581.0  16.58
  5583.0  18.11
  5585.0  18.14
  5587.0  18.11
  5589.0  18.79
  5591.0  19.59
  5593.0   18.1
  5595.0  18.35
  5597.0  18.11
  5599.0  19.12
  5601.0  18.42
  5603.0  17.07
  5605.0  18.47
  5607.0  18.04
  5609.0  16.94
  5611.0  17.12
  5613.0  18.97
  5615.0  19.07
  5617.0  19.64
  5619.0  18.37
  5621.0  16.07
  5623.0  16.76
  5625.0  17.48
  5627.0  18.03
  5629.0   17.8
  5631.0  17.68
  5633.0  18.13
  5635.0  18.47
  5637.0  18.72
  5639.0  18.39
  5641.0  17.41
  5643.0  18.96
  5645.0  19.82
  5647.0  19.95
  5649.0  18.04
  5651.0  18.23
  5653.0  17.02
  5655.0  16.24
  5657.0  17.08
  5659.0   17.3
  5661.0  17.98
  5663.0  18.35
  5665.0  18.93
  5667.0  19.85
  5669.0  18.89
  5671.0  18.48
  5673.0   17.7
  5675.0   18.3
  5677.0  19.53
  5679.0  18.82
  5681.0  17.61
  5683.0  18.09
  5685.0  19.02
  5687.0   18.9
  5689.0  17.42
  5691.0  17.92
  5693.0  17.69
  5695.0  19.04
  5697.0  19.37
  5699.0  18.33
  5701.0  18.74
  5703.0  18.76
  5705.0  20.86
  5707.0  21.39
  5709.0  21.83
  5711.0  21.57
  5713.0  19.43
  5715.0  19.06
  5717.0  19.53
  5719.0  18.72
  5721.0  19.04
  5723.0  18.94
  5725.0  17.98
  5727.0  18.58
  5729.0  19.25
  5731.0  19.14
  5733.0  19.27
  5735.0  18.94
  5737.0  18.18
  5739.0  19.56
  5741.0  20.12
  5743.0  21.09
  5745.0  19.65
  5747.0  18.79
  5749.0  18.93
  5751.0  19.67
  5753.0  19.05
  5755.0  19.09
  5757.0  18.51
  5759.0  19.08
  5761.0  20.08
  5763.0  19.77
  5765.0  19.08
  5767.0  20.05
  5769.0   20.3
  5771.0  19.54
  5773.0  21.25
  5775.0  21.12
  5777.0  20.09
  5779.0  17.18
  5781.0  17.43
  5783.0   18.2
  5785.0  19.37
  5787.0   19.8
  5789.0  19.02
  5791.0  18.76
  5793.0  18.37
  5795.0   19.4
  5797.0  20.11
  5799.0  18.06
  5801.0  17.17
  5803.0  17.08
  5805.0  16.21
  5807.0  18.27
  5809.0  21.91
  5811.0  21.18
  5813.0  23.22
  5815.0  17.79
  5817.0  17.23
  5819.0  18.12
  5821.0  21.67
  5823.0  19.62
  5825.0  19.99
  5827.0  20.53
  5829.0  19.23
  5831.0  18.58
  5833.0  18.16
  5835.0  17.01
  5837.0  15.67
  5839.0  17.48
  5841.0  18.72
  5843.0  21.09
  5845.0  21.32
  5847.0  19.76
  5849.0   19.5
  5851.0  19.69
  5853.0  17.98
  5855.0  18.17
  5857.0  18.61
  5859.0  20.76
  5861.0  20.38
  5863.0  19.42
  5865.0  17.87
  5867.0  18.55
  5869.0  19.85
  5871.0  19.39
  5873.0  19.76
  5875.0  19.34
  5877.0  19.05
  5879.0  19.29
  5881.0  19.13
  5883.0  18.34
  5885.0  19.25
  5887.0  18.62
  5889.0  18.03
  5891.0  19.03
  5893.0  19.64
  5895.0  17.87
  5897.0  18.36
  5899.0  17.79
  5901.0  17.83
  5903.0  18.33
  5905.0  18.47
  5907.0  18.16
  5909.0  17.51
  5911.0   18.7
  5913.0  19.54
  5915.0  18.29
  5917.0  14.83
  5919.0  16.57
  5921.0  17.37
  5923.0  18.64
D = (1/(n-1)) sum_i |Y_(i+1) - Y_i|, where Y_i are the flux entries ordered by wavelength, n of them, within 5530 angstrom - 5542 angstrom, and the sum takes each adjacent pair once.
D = 0.68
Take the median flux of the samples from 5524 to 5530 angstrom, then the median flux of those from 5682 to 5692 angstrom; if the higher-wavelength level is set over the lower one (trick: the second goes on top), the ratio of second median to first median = 0.93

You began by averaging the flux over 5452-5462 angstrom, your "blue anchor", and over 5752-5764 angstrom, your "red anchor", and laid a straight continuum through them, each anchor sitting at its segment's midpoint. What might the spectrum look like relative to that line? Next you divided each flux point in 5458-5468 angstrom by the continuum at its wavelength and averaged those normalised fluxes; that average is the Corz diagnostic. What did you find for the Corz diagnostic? 1.01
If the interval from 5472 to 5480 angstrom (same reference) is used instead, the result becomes 1.02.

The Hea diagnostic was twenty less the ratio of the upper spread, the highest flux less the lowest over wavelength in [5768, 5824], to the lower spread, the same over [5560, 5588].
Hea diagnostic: 16.5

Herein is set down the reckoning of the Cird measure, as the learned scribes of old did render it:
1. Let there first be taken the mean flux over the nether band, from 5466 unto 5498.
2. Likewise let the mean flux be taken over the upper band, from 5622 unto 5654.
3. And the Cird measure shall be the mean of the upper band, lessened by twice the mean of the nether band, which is -20.6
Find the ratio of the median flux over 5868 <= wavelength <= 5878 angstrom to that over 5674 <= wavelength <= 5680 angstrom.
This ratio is 1.03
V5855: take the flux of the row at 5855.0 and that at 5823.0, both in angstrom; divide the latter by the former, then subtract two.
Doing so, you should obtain -0.92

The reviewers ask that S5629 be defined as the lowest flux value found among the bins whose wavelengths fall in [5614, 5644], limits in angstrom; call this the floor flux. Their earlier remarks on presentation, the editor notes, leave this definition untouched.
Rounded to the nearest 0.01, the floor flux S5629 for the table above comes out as 16.07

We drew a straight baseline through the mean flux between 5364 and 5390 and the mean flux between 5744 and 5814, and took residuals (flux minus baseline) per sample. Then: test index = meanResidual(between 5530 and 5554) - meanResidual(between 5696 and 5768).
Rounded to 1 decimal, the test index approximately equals -1.3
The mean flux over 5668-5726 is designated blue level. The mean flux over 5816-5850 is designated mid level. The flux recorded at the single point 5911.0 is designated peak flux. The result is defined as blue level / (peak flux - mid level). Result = -56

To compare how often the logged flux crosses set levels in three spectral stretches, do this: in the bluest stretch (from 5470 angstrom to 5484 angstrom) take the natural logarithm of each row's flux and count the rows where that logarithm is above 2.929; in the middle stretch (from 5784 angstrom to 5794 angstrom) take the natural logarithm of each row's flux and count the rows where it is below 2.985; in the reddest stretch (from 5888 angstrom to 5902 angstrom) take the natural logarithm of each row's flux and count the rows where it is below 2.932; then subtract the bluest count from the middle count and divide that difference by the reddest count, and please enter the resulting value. -0.60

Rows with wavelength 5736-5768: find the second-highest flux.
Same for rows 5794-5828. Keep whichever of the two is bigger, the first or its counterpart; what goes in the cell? 21.9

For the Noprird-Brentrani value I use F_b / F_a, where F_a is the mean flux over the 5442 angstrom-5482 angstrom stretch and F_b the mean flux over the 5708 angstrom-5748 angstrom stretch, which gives 0.99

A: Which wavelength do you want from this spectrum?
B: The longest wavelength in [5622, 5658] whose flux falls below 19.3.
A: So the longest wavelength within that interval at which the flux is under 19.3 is 5657.0 angstrom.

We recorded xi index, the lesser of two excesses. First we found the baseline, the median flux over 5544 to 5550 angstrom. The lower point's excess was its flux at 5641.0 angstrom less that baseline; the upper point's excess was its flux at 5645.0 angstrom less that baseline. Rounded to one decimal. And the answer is -1.3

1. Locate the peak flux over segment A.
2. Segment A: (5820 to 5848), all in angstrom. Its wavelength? 5821.0 angstrom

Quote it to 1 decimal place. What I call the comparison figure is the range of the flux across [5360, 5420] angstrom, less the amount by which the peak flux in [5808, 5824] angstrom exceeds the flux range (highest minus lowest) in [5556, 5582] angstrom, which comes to -16.7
